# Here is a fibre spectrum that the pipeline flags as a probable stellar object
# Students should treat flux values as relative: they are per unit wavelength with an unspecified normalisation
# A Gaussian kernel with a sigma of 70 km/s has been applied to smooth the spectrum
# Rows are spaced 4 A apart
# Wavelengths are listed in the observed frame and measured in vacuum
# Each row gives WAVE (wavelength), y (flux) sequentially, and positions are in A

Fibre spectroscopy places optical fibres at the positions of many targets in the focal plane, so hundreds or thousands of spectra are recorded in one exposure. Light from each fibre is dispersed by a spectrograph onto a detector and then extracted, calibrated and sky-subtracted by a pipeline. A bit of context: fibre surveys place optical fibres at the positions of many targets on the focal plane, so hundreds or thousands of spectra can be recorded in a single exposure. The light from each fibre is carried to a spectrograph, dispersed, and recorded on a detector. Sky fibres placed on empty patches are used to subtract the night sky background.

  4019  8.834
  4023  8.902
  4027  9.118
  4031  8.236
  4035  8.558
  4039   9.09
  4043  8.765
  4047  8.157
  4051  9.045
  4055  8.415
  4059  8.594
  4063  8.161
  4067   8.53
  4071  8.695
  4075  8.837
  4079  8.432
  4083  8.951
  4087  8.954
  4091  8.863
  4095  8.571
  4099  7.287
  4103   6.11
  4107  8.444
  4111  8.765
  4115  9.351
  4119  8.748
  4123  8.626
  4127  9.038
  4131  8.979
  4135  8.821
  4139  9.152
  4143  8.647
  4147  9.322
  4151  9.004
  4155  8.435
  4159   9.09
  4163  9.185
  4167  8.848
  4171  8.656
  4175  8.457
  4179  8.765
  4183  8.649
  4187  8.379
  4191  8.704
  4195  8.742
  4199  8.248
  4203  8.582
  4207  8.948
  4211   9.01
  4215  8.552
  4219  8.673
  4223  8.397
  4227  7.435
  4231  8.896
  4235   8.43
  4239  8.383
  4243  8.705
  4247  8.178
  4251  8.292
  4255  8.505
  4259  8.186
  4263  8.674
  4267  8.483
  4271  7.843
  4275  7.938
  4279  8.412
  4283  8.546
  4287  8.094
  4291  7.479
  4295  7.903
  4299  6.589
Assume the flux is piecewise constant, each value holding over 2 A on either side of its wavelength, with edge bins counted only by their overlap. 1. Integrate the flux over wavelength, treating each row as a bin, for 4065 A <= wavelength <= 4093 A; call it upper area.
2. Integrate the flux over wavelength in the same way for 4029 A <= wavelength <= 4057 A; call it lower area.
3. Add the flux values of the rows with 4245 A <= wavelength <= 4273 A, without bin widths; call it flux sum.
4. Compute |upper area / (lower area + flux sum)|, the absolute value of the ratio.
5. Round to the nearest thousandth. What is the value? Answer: 0.819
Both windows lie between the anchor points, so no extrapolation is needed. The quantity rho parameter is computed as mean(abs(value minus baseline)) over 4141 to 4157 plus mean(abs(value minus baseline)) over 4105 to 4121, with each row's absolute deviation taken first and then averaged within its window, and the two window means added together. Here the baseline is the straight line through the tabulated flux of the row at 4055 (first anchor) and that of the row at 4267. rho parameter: 0.81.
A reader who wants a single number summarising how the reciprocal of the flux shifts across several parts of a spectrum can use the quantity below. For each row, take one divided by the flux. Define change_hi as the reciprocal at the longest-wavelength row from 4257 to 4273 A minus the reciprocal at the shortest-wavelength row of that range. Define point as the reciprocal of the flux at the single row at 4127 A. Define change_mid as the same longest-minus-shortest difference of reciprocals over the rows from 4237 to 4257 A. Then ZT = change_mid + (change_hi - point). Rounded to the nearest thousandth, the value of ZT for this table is -0.107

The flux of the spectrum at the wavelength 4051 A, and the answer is 9.045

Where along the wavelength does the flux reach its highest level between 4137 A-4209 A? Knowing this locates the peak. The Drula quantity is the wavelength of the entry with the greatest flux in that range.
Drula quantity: 4147 A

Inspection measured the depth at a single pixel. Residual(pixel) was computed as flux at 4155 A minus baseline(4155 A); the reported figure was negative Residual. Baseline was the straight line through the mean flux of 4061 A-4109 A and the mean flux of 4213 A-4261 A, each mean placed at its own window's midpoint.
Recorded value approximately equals -0.08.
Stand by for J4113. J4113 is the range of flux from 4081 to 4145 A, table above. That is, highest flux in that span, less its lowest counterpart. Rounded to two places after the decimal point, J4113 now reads 3.24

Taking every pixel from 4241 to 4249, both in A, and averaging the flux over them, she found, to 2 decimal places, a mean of 8.44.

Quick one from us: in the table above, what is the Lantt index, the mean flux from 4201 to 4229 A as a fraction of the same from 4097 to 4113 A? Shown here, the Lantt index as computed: 1.11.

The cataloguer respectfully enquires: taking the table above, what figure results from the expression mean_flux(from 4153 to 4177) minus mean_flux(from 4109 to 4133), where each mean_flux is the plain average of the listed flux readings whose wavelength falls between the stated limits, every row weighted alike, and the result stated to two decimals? -0.14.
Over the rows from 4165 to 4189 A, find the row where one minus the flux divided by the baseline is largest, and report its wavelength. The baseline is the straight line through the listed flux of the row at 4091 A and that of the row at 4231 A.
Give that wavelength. 4187 A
